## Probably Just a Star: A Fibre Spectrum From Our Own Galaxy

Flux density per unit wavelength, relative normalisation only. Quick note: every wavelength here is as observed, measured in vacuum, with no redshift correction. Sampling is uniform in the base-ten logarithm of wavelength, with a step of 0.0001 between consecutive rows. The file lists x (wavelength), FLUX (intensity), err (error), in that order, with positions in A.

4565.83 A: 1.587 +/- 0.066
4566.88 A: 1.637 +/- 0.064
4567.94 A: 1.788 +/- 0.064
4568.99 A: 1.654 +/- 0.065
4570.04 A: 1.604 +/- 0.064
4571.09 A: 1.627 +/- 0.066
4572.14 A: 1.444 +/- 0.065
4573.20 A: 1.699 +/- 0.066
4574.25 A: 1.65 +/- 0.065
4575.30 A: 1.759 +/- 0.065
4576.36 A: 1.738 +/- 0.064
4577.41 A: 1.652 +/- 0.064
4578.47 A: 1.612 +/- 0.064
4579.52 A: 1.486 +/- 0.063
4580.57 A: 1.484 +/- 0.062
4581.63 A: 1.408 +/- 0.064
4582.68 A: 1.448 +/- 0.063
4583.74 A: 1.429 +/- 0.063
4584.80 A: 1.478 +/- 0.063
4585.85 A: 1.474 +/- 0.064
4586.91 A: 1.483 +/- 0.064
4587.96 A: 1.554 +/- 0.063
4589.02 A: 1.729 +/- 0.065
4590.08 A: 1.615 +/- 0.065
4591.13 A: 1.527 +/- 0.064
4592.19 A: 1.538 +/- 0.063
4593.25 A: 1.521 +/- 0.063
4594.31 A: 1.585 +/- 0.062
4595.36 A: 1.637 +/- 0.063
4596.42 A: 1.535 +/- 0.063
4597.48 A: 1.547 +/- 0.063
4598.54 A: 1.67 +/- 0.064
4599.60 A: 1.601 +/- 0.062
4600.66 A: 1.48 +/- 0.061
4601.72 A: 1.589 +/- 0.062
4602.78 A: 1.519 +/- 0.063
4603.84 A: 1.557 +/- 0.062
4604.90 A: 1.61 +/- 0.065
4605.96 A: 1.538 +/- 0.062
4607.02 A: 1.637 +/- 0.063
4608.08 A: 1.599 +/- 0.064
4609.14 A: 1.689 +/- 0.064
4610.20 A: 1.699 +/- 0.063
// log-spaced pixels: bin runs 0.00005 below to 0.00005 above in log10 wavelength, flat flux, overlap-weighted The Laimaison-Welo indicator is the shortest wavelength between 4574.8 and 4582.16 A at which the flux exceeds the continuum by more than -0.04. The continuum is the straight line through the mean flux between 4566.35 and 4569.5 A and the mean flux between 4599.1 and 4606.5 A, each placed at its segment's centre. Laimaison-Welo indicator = 4575.30 A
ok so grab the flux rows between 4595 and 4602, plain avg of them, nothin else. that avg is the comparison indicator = 1.58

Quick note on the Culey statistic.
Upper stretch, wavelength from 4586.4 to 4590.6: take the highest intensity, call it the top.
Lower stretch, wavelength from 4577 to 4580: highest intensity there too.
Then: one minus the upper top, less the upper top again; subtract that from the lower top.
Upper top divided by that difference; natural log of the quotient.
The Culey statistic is -0.87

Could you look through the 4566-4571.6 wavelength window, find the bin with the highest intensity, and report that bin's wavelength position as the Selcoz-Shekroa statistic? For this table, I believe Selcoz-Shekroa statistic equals 4567.94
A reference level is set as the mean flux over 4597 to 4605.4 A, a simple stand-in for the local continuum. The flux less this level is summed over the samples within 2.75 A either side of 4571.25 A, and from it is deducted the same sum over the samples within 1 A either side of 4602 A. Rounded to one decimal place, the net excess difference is 0.2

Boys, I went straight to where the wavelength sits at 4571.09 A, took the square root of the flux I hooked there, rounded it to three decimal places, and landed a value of 1.276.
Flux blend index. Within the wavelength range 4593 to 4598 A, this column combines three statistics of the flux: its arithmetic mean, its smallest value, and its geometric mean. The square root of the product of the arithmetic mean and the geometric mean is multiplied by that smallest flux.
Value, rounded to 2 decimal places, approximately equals 2.38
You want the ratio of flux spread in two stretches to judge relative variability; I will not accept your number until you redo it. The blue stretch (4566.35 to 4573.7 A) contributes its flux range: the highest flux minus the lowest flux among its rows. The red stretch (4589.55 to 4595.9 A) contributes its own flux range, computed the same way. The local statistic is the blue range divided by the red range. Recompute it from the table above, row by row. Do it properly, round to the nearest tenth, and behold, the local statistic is 3.0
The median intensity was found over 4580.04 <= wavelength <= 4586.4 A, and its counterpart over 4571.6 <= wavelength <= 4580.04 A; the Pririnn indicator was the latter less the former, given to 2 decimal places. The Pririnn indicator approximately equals 0.19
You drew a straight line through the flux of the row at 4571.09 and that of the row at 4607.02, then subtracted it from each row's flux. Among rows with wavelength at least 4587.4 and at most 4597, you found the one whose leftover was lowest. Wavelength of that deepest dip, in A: 4593.25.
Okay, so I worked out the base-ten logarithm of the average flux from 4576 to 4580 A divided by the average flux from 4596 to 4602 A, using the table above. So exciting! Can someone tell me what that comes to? 0.014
